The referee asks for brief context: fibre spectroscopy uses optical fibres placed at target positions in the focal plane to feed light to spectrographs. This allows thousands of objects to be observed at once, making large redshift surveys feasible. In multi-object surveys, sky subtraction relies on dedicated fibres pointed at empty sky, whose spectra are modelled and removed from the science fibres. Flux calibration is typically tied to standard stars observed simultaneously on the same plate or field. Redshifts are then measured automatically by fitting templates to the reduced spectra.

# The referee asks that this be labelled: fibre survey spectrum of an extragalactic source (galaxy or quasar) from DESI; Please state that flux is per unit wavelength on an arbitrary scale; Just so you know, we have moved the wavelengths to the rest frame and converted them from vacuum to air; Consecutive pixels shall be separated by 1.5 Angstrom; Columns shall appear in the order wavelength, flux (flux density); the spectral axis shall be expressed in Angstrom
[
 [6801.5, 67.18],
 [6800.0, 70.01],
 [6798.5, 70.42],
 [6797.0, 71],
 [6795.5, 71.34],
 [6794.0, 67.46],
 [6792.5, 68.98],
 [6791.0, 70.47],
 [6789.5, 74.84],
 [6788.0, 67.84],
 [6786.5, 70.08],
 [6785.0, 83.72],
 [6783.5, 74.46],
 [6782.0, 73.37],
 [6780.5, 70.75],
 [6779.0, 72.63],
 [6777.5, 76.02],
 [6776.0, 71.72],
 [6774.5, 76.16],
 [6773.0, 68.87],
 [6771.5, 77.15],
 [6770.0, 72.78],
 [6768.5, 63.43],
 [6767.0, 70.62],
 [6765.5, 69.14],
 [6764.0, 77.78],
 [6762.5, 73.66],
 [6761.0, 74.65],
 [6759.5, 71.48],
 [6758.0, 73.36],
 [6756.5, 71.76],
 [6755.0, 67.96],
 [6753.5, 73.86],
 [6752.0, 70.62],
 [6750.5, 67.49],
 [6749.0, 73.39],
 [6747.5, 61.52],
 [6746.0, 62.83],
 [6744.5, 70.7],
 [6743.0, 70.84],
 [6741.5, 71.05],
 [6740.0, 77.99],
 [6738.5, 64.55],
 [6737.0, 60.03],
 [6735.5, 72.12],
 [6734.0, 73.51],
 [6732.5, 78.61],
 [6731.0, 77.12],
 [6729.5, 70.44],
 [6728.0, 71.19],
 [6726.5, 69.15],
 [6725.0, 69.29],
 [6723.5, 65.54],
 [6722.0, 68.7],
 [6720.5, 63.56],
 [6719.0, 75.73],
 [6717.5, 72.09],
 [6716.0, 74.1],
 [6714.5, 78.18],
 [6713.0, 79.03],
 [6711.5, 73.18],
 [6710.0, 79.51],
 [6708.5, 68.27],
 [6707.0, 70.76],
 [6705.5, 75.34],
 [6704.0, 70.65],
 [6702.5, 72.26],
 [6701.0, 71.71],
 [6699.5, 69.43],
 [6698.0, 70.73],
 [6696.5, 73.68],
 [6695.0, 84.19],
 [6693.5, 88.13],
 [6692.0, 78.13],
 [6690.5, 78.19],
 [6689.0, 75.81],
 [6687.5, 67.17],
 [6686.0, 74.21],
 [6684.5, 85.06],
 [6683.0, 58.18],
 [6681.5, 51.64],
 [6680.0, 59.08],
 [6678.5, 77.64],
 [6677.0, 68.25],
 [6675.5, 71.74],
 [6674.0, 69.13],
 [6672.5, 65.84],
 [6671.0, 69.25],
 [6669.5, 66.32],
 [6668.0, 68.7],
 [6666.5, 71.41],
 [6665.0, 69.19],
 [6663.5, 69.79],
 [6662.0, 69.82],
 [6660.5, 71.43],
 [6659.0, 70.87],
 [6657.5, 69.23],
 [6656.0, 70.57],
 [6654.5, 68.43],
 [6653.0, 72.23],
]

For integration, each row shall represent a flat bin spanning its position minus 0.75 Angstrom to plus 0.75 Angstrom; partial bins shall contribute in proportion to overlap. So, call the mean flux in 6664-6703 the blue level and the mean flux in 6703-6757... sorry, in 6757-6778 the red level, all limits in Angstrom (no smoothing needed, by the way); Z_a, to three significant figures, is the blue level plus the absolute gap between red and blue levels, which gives 72.6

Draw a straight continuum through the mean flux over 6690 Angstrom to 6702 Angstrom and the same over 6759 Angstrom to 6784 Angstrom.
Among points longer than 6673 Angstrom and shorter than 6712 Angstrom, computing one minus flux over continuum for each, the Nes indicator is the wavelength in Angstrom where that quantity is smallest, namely 6693.5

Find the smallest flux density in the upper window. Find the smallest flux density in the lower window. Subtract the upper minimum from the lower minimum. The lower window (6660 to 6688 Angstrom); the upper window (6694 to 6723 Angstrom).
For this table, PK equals -11.9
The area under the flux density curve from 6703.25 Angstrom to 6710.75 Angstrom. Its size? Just 547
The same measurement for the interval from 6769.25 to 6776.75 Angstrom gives 550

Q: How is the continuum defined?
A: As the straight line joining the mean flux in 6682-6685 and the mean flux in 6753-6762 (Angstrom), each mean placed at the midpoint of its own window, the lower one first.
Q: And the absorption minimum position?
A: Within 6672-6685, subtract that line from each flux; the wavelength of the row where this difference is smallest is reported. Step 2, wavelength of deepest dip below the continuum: 6681.5 Angstrom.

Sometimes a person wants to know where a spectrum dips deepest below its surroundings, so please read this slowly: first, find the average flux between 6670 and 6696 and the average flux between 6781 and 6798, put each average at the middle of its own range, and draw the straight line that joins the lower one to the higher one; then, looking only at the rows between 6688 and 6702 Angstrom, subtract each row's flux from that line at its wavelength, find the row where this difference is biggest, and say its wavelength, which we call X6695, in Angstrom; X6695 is 6699.5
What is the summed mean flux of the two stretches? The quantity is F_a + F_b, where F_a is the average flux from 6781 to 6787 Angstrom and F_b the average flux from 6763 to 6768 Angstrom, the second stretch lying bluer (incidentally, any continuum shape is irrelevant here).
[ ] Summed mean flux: 148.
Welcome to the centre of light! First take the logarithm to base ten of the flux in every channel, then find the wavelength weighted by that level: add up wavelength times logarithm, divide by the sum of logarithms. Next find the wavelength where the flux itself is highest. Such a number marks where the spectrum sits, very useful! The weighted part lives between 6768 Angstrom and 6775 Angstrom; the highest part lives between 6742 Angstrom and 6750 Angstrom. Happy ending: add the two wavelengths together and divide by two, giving 6760.3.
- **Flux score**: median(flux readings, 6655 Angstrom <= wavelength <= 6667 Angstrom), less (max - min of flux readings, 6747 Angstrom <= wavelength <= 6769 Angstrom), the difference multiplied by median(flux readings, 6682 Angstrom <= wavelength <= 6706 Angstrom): 3988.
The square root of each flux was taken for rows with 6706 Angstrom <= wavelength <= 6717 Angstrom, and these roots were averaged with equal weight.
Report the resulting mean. 8.64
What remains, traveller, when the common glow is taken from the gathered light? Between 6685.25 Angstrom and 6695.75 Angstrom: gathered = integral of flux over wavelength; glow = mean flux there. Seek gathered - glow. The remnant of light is 741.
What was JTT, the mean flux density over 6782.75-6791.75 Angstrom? 73.6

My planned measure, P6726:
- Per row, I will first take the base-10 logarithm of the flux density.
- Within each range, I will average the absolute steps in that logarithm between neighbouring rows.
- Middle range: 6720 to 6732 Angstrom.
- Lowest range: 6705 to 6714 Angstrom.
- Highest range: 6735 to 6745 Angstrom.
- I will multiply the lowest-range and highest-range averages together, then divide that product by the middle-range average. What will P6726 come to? 0.072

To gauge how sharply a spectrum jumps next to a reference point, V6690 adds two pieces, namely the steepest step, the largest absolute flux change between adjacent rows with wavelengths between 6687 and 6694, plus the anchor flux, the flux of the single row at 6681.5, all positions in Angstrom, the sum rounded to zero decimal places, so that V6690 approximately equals 62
